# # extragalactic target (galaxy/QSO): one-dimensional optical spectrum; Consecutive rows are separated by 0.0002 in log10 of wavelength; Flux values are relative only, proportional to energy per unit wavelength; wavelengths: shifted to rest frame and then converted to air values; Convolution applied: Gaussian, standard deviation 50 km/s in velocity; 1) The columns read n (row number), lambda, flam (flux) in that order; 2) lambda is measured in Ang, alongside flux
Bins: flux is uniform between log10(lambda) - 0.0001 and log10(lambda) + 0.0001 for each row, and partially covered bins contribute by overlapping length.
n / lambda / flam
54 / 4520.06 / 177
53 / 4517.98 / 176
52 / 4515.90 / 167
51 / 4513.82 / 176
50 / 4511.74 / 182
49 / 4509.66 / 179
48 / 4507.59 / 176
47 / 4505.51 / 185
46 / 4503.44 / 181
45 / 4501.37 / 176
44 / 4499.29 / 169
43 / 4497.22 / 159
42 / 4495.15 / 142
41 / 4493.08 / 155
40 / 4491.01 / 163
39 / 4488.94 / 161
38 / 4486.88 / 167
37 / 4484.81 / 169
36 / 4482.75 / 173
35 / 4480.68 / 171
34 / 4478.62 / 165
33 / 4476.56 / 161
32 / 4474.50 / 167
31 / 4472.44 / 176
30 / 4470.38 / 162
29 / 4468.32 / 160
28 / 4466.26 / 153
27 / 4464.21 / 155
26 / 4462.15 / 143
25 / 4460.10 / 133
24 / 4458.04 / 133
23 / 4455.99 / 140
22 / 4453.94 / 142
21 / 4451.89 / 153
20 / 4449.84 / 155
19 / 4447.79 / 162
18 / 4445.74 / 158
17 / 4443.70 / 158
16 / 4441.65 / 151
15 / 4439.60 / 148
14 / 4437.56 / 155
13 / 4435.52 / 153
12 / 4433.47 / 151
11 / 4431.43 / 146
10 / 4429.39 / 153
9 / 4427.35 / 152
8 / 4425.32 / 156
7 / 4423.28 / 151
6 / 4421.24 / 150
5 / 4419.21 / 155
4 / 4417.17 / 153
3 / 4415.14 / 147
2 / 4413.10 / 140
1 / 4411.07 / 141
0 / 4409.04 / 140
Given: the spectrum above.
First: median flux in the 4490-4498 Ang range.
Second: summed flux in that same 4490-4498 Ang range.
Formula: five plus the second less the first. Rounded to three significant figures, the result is 467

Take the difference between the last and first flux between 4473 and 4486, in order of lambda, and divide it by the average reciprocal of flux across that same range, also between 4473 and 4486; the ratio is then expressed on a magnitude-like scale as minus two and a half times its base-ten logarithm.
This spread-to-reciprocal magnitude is -6.31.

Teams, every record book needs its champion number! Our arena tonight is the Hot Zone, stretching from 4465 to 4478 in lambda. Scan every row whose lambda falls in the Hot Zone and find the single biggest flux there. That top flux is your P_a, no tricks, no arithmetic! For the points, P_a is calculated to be 176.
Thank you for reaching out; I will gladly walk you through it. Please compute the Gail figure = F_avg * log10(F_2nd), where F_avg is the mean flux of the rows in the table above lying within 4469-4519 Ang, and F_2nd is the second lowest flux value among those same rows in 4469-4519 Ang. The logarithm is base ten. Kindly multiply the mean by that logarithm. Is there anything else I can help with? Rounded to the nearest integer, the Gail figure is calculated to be 370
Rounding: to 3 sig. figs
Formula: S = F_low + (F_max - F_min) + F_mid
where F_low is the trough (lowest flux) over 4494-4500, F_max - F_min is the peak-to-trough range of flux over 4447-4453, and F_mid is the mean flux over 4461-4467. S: 301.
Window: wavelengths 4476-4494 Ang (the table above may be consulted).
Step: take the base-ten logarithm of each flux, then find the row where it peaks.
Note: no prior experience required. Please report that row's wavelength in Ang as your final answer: 4482.75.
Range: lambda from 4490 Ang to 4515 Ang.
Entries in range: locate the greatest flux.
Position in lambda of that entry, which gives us 4505.51 Ang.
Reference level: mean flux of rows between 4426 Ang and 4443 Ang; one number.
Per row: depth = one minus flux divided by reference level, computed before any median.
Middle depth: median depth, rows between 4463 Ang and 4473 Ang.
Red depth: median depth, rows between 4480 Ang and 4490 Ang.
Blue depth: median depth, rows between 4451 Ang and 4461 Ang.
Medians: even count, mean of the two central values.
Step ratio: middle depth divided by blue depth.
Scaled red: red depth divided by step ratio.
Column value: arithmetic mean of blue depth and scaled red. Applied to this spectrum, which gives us 0.11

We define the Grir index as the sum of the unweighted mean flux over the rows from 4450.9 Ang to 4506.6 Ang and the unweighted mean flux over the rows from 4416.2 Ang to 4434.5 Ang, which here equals 312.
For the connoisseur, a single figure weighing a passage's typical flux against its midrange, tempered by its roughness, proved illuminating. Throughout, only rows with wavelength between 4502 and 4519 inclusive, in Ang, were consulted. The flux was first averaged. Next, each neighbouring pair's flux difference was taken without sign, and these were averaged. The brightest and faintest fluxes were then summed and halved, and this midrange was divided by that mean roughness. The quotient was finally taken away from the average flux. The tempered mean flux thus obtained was 149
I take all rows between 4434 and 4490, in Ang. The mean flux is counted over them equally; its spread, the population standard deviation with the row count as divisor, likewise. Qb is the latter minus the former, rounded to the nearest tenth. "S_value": -145.3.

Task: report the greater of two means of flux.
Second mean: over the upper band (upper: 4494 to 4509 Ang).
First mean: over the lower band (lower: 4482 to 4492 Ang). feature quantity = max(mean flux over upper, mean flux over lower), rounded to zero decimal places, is 170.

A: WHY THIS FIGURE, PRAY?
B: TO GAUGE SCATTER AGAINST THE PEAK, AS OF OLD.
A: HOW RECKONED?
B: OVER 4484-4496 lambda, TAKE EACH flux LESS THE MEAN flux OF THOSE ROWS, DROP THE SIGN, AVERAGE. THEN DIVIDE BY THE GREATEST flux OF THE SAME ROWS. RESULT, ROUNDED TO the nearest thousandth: 0.043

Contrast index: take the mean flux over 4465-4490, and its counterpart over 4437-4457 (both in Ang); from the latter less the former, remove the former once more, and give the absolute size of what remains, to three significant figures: 179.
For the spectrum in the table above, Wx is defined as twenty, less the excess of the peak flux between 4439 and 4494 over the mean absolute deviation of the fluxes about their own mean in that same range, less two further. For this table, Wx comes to -149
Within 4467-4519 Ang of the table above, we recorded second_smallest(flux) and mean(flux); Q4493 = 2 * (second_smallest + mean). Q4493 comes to 647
